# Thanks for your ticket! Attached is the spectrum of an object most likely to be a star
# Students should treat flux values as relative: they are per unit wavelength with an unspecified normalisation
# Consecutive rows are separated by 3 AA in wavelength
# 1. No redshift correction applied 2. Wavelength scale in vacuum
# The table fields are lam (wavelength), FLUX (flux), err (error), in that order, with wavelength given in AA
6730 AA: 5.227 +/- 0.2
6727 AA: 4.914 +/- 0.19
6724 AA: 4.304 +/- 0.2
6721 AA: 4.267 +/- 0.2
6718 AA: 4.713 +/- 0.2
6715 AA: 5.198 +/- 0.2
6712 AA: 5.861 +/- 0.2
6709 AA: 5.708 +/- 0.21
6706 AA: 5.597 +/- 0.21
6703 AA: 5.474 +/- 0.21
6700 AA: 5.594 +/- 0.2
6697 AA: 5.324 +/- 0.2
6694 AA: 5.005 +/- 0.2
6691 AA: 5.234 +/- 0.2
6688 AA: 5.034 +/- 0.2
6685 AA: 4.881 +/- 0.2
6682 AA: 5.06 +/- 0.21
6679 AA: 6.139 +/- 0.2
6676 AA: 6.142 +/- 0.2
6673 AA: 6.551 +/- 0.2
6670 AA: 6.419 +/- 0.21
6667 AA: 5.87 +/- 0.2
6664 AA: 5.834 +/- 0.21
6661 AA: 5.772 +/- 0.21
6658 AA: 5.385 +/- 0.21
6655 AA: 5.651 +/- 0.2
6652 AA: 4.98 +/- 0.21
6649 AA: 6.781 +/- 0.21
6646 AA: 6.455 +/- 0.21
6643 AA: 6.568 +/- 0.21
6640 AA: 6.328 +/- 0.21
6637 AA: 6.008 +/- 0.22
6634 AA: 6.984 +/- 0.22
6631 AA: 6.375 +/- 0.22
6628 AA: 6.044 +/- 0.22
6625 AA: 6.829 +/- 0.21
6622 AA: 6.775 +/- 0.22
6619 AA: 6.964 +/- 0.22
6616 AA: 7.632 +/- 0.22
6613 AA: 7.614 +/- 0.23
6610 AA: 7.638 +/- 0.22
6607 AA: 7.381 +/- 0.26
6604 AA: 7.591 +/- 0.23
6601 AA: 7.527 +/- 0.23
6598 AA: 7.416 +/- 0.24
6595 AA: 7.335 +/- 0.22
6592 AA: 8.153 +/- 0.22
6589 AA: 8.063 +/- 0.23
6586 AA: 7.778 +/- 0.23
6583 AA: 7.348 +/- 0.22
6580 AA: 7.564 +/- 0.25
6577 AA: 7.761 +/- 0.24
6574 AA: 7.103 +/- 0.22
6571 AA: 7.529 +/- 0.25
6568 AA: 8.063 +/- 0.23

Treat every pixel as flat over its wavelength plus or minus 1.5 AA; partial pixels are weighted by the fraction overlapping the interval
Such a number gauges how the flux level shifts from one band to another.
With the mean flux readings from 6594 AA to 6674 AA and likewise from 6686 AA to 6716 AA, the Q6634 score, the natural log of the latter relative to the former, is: -0.20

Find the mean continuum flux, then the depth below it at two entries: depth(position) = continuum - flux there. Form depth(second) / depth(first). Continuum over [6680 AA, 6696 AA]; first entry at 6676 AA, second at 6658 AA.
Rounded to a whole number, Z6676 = 0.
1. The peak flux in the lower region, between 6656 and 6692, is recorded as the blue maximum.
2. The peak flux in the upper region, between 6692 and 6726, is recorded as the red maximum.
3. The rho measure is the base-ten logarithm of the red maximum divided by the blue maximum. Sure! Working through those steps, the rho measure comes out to -0.05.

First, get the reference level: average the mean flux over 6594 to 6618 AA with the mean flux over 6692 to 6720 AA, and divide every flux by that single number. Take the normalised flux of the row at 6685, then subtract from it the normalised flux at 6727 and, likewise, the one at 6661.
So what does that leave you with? -0.90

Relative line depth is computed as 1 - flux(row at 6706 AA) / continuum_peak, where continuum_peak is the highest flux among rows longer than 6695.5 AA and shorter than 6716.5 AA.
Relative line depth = 0.05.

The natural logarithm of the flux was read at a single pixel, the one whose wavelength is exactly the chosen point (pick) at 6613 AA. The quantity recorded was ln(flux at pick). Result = 2.03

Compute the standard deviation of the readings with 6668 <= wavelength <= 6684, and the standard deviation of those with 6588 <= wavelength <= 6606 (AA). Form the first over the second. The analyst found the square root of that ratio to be 1.3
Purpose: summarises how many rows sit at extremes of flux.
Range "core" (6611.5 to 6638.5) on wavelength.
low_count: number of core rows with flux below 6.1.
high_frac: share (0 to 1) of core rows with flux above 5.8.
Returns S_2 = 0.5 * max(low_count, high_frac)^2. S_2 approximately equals 2.0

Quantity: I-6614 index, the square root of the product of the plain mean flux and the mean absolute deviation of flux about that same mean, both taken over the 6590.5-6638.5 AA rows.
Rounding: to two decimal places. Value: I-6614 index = 1.89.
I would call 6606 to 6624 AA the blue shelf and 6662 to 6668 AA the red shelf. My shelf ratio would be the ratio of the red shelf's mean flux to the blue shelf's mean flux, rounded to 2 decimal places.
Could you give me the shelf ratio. 0.80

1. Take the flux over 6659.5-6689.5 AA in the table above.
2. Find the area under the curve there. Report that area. 173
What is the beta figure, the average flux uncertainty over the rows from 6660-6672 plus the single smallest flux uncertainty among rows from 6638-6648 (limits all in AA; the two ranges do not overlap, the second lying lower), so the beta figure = 0.417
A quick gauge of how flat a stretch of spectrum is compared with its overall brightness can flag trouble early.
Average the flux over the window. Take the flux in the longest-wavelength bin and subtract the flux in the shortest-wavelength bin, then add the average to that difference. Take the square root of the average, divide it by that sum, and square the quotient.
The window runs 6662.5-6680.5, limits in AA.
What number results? 0.15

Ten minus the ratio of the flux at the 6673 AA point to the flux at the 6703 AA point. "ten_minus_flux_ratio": 8.80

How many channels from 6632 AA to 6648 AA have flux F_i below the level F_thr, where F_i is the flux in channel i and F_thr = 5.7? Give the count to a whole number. 0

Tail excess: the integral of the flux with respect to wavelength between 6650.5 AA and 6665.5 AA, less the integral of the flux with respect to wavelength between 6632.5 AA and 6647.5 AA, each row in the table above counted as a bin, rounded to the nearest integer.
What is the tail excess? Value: -14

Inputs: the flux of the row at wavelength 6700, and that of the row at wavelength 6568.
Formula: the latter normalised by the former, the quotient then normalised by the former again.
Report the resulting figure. 0.258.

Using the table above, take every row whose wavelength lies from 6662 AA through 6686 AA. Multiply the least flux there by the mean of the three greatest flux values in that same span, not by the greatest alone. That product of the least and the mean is 31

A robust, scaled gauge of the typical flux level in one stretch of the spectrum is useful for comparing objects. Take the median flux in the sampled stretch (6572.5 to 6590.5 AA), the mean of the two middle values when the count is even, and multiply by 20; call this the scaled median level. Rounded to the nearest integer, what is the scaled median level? 153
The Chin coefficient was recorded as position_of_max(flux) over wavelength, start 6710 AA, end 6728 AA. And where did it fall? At 6712 AA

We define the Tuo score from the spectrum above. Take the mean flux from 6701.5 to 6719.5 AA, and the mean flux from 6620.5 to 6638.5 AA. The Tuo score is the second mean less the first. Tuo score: 1.1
